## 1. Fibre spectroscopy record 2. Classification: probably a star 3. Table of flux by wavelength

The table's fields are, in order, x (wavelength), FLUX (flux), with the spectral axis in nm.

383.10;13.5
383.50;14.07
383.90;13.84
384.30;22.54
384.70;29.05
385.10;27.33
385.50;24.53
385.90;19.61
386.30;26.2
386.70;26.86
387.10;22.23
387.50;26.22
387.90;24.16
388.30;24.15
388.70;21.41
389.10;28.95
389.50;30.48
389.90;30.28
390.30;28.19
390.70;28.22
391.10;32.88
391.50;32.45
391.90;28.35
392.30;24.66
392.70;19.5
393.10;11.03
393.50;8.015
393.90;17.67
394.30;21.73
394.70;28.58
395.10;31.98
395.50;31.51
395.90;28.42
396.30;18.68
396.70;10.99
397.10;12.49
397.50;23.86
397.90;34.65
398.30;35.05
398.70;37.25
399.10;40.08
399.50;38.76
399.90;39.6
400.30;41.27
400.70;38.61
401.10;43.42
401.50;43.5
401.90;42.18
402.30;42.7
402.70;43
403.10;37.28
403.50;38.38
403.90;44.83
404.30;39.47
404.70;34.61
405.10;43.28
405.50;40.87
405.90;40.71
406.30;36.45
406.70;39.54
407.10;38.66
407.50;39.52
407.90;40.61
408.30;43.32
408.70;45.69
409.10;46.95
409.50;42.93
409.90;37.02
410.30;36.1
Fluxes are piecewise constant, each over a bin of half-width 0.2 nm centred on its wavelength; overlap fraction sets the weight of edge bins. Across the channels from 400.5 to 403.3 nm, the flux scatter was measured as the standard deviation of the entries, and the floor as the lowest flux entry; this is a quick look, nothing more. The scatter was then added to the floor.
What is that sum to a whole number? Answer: 40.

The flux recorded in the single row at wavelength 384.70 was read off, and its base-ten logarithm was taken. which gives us 1.46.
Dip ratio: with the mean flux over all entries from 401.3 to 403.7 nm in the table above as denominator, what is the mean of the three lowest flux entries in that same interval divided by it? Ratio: 1.0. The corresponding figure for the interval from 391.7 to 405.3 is 0.3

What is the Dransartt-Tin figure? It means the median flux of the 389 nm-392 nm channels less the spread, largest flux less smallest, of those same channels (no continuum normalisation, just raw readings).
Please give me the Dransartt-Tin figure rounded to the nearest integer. 25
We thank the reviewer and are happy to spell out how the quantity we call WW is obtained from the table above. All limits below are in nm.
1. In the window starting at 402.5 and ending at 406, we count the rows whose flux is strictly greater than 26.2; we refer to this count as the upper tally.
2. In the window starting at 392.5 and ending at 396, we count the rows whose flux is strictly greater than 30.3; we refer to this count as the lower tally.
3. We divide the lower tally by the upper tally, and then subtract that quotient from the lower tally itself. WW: 2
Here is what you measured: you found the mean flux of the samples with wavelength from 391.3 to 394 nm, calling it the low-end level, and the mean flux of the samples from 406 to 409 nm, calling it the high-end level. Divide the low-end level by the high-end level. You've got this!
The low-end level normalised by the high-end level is 0.50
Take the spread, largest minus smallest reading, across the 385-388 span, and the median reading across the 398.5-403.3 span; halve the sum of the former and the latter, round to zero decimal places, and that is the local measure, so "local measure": 24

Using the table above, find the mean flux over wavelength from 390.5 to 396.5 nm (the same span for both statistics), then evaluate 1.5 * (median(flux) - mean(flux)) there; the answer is 6.0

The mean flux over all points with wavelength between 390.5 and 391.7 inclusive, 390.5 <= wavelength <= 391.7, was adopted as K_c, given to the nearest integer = 31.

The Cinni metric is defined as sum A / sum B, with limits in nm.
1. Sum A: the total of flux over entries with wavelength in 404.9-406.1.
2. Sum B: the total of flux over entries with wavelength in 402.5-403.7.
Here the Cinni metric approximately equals 1.1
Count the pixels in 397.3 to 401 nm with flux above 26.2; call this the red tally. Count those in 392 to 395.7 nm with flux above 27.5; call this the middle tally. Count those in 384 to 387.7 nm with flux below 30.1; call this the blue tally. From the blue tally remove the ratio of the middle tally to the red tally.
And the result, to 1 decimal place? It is 8.6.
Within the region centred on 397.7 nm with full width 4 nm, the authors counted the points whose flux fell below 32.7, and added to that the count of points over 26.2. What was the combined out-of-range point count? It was 11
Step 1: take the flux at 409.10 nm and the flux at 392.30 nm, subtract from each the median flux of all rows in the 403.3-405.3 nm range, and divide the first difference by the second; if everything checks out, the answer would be -0.51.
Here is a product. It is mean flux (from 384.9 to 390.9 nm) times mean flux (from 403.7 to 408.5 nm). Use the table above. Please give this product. 1041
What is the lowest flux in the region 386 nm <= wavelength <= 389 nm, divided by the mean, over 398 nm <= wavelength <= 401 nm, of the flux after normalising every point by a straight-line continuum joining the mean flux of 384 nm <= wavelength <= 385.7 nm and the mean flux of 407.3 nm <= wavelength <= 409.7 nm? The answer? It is 20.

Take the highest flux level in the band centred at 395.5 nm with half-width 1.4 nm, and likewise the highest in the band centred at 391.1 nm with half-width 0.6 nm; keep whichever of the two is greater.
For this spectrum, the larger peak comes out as 33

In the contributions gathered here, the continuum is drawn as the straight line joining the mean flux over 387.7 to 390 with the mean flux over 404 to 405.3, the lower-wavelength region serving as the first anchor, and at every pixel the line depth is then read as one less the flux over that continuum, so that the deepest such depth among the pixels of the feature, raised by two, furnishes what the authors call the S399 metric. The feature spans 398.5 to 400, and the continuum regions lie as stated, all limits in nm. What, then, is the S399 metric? 1.92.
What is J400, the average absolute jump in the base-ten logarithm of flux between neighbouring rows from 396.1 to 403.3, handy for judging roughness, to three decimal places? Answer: 0.059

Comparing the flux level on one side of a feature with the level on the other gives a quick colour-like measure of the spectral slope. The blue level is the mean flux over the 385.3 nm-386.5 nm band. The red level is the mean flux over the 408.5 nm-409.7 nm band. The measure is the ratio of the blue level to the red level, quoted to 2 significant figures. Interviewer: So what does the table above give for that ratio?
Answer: 0.52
